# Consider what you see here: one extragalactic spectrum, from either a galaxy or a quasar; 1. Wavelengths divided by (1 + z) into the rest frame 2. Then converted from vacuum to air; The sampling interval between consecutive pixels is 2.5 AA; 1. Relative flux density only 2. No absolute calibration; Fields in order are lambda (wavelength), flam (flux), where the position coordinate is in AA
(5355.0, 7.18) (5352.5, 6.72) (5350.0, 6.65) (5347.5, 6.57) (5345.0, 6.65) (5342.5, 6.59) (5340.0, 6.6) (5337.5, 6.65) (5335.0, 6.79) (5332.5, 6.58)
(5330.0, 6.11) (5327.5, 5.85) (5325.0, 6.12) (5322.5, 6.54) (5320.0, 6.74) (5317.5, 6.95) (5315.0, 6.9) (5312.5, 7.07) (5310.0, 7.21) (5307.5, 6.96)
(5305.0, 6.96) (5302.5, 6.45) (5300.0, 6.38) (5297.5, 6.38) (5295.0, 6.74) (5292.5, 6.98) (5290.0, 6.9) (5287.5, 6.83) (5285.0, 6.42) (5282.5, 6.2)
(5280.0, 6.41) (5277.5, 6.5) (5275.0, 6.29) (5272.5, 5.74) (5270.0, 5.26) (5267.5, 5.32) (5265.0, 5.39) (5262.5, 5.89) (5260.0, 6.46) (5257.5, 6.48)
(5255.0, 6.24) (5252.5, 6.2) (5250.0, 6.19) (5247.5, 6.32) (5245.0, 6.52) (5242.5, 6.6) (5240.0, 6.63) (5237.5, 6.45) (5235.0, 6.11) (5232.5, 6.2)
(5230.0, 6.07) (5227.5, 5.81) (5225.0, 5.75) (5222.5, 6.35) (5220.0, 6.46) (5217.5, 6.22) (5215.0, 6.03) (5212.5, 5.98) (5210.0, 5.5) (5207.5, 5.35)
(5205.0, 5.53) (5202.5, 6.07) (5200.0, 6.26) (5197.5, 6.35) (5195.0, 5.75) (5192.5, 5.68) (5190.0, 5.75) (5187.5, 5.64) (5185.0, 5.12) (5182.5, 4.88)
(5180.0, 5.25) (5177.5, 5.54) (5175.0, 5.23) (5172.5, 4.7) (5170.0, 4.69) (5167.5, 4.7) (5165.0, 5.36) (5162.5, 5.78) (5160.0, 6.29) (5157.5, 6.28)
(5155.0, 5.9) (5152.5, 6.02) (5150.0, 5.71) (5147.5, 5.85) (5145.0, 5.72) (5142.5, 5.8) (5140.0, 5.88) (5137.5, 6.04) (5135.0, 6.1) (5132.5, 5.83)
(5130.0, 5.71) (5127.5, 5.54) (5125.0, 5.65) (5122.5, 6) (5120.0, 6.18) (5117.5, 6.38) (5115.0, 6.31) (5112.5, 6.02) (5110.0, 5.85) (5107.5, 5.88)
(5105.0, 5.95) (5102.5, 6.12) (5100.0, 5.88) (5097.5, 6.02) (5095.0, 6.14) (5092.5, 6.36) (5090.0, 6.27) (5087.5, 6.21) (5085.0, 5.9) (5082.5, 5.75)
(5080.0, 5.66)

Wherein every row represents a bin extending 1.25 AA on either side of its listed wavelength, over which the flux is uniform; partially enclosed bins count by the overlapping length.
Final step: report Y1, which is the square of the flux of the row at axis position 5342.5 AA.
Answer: 43.4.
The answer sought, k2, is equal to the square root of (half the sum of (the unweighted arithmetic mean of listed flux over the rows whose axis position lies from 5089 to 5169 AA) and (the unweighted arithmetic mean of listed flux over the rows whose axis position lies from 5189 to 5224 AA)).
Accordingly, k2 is 2.436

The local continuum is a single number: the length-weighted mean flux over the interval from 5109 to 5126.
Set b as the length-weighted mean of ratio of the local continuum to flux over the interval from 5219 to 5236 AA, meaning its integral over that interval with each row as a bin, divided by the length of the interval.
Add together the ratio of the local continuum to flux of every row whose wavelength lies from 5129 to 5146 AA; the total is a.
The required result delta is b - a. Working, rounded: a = 7.2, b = 1.00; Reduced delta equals -6.24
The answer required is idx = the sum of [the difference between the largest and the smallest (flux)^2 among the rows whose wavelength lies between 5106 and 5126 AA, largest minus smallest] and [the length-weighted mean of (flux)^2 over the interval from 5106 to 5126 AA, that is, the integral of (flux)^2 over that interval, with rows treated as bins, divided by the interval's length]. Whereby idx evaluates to 45.3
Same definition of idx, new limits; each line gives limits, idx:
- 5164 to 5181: 34.4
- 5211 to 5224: 44.3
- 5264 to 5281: 49.0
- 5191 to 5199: 43.3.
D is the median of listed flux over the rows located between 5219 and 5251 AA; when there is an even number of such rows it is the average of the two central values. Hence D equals 6.3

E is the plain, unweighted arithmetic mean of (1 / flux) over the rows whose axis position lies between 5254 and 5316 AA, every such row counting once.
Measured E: 0.157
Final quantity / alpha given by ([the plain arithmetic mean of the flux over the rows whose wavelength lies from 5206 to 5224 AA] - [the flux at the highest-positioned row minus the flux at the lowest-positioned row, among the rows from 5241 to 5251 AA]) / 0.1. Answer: 64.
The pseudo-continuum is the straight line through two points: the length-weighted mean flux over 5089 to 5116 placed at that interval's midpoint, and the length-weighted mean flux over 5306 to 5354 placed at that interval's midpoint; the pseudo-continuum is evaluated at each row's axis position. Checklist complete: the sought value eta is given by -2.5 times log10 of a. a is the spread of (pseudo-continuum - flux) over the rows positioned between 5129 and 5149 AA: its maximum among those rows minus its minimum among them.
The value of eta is 1.0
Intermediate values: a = 0.4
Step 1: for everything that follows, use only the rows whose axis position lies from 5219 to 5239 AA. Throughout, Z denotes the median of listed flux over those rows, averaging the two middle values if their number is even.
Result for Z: 6.2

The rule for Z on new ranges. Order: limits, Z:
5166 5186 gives 5.0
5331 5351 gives 6.6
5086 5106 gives 6.1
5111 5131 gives 6.0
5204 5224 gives 6.0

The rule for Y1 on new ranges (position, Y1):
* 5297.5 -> 40.7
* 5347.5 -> 43.2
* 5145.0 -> 32.7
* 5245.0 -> 42.5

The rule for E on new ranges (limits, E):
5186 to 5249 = 0.166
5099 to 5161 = 0.168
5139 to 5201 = 0.180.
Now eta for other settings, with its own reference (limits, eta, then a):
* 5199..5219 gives 0.1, 0.9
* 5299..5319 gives 0.2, 0.8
